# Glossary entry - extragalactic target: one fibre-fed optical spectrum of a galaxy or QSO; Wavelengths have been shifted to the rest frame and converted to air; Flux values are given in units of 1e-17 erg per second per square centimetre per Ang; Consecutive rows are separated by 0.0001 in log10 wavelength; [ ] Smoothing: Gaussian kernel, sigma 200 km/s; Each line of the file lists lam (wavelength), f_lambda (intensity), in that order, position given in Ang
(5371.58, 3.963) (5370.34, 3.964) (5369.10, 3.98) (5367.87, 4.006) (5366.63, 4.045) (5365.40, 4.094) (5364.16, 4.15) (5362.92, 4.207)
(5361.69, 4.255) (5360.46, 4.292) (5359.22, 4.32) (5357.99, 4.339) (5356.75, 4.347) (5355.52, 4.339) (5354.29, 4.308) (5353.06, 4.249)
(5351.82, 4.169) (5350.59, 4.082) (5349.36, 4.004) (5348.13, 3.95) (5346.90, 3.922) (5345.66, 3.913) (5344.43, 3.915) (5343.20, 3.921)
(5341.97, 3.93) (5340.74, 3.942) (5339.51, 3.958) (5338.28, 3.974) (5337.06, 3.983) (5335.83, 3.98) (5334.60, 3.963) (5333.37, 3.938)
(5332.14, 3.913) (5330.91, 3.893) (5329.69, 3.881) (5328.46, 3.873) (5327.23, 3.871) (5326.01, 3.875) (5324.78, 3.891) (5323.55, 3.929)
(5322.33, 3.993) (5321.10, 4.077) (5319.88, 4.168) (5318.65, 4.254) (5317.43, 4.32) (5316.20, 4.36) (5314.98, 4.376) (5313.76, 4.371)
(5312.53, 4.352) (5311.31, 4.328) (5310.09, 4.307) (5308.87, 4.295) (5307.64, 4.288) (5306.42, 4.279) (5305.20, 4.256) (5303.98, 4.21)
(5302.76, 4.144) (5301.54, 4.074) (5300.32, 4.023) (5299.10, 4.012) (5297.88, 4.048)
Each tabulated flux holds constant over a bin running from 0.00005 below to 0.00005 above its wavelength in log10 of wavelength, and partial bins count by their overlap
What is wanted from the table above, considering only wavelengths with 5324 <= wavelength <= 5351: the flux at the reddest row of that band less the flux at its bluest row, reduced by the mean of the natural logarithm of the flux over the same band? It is -1.18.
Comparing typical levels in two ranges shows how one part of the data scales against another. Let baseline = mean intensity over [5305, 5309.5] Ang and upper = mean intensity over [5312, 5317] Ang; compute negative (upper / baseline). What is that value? -1.02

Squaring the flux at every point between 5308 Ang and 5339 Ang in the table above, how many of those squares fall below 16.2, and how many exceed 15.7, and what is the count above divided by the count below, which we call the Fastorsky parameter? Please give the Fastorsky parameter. 1.1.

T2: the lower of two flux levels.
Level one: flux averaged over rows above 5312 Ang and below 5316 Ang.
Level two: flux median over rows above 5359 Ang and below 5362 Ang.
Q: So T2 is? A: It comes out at 4.292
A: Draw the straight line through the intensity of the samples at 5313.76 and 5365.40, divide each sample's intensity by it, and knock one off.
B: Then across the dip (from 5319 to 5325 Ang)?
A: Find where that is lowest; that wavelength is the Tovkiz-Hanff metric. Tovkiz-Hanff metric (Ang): 5324.78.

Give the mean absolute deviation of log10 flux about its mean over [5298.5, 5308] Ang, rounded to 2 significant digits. 0.010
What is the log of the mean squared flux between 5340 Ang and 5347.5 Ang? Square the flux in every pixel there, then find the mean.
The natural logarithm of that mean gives 2.73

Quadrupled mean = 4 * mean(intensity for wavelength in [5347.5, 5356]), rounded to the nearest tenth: 16.6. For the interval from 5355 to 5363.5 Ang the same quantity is 17.2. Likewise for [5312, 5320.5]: 17.3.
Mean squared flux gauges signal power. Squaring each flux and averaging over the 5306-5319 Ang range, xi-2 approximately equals 18.7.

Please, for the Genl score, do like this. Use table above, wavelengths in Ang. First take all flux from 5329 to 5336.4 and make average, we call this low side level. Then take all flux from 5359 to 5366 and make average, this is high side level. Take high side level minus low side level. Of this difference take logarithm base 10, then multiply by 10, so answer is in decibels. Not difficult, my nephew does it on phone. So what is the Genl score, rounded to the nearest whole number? -5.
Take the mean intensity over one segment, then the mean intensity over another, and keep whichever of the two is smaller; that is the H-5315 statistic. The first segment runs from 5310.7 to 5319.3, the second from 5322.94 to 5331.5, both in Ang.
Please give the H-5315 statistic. 3.89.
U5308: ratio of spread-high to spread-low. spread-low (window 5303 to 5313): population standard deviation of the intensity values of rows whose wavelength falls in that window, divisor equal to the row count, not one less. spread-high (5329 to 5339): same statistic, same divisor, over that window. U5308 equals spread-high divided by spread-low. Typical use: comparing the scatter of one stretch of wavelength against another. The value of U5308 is 0.9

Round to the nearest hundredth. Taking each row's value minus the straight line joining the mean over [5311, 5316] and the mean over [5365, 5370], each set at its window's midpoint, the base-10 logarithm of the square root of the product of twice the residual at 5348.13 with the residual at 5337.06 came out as -0.52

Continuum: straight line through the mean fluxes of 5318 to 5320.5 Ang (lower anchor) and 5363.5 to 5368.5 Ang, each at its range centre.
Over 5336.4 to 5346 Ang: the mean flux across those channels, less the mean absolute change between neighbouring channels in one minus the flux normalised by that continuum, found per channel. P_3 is 3.94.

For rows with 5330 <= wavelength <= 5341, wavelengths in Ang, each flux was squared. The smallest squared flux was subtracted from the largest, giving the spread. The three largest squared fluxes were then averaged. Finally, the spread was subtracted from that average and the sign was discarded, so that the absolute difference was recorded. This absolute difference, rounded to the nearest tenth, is 15.1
